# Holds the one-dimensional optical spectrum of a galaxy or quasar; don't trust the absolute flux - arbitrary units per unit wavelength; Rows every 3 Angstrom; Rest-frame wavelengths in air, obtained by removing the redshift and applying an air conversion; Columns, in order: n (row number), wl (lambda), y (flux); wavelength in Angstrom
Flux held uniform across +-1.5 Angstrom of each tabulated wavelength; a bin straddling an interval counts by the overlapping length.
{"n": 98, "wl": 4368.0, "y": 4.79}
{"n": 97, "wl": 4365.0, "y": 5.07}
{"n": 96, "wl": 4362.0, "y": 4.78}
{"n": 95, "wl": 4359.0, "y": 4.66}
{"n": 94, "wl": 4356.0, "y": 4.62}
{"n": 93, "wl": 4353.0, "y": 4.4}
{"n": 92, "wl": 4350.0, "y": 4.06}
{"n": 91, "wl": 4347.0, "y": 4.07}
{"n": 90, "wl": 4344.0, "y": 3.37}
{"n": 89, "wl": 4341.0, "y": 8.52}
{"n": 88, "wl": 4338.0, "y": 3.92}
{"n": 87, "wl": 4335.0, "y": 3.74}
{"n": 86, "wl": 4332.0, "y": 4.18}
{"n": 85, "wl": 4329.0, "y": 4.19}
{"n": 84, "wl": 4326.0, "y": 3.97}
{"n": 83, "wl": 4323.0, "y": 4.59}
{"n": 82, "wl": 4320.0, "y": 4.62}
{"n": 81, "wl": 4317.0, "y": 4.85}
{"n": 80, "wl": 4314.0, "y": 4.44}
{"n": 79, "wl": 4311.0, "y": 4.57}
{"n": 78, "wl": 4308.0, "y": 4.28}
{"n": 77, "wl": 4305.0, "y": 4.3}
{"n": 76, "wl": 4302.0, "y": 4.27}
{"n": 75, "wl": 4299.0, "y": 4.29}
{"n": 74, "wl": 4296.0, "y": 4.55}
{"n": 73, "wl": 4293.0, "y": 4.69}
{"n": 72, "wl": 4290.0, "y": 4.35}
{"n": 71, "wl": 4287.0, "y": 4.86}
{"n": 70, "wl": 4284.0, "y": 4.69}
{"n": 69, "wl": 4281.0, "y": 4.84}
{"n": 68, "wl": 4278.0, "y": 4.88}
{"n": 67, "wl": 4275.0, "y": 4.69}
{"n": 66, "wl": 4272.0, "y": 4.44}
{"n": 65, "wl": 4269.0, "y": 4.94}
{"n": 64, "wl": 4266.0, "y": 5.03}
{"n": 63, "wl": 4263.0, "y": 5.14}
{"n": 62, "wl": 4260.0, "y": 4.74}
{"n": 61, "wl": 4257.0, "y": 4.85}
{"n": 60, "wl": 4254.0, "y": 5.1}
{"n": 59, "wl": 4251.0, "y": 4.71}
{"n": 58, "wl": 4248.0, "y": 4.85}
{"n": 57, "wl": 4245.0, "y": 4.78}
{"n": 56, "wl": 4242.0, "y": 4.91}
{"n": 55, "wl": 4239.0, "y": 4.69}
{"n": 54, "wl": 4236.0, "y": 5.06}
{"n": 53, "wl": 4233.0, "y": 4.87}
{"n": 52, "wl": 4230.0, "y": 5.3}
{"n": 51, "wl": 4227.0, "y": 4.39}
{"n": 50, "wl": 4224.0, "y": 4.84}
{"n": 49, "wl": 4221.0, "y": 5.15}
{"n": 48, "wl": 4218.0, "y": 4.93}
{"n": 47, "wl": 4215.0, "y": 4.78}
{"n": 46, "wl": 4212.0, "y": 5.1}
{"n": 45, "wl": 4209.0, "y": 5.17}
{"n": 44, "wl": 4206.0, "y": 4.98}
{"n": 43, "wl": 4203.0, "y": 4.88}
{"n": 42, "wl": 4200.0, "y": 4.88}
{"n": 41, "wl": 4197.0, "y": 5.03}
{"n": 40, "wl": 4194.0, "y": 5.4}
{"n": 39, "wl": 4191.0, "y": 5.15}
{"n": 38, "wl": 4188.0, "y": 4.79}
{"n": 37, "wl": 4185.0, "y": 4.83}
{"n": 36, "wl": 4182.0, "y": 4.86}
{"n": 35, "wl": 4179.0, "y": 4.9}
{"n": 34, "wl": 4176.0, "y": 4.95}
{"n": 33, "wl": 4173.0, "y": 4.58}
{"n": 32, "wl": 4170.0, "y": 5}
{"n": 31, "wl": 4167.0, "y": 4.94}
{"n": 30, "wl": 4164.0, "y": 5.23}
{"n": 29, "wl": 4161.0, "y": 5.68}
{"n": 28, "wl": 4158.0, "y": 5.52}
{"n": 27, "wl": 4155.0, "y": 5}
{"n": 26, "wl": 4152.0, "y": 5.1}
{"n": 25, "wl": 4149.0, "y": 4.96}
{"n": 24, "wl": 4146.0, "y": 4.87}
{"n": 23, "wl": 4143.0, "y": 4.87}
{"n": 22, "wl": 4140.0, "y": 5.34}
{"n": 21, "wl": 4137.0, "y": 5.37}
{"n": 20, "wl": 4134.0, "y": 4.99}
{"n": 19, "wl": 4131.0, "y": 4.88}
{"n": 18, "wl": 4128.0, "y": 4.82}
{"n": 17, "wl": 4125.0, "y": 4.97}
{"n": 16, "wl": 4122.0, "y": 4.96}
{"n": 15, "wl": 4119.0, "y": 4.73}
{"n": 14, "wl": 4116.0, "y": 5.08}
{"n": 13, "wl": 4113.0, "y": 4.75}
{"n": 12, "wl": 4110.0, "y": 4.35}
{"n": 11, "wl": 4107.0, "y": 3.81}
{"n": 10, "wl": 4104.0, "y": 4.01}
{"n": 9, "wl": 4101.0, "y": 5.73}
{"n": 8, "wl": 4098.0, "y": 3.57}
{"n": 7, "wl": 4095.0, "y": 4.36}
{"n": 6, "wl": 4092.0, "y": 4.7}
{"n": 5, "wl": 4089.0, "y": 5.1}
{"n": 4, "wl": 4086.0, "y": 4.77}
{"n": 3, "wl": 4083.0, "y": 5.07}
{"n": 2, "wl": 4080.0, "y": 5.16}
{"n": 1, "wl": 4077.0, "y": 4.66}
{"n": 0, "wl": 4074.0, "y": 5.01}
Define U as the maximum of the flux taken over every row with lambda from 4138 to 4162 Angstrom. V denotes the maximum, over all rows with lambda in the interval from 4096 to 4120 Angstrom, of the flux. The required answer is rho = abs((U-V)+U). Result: 5.6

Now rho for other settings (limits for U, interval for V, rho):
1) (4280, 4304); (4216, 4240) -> 4.4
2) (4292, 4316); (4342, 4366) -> 4.3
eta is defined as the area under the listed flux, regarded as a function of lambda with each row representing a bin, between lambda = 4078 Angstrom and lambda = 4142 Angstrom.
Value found 306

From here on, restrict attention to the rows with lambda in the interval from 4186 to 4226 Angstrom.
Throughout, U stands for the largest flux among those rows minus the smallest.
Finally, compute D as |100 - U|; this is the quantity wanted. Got 99.4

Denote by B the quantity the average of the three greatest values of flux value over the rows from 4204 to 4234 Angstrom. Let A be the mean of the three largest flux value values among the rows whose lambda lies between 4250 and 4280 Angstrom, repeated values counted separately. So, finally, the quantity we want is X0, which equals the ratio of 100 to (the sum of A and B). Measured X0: 9.7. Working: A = 5.09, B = 5.21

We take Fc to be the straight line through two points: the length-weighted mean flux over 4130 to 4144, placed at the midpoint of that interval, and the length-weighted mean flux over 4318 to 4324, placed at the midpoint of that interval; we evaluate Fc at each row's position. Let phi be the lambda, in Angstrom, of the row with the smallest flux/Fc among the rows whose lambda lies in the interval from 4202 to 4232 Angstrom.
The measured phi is 4227.0 Angstrom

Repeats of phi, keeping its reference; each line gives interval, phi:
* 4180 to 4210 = 4188.0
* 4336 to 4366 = 4344.0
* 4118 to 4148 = 4119.0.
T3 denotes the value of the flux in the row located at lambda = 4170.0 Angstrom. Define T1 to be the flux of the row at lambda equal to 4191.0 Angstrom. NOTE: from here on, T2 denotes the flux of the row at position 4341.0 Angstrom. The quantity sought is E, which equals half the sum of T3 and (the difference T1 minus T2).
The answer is 0.8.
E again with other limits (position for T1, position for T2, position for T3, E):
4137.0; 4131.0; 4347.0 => 2.3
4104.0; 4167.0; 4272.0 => 1.8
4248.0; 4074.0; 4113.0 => 2.3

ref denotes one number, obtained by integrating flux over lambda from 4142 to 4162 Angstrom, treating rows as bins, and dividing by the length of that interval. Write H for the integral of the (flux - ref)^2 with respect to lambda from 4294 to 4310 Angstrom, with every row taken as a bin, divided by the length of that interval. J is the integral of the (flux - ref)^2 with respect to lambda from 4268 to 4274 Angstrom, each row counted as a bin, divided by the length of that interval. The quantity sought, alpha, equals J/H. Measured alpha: 0.4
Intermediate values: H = 0.62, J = 0.28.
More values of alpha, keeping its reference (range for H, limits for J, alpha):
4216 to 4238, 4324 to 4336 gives 10.5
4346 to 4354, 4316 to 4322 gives 0.2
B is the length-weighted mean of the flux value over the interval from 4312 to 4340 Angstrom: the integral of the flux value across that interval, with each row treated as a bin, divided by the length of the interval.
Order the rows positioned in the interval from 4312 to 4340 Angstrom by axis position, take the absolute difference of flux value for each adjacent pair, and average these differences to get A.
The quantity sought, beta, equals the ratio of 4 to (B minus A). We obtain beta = 0.978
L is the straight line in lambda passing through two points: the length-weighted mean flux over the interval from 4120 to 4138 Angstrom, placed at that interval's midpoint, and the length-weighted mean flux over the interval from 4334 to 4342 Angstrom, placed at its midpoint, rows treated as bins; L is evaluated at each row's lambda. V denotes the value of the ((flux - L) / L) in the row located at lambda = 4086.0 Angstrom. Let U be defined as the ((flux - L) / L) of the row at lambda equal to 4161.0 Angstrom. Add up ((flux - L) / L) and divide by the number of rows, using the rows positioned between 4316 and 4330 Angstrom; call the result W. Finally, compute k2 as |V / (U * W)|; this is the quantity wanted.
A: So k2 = 1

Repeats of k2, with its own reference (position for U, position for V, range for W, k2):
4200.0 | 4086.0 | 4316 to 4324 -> 6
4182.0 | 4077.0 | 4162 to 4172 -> 347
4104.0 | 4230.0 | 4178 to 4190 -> 4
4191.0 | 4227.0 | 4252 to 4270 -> 235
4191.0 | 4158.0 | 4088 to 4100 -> 67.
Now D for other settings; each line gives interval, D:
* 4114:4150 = 99.4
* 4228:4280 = 99.1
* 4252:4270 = 99.6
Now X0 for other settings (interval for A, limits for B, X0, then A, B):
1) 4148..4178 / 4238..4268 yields 9.5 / 5.48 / 5.09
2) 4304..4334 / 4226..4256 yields 10.2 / 4.69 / 5.15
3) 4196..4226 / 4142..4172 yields 9.4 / 5.14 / 5.48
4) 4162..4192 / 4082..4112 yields 9.6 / 5.13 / 5.30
